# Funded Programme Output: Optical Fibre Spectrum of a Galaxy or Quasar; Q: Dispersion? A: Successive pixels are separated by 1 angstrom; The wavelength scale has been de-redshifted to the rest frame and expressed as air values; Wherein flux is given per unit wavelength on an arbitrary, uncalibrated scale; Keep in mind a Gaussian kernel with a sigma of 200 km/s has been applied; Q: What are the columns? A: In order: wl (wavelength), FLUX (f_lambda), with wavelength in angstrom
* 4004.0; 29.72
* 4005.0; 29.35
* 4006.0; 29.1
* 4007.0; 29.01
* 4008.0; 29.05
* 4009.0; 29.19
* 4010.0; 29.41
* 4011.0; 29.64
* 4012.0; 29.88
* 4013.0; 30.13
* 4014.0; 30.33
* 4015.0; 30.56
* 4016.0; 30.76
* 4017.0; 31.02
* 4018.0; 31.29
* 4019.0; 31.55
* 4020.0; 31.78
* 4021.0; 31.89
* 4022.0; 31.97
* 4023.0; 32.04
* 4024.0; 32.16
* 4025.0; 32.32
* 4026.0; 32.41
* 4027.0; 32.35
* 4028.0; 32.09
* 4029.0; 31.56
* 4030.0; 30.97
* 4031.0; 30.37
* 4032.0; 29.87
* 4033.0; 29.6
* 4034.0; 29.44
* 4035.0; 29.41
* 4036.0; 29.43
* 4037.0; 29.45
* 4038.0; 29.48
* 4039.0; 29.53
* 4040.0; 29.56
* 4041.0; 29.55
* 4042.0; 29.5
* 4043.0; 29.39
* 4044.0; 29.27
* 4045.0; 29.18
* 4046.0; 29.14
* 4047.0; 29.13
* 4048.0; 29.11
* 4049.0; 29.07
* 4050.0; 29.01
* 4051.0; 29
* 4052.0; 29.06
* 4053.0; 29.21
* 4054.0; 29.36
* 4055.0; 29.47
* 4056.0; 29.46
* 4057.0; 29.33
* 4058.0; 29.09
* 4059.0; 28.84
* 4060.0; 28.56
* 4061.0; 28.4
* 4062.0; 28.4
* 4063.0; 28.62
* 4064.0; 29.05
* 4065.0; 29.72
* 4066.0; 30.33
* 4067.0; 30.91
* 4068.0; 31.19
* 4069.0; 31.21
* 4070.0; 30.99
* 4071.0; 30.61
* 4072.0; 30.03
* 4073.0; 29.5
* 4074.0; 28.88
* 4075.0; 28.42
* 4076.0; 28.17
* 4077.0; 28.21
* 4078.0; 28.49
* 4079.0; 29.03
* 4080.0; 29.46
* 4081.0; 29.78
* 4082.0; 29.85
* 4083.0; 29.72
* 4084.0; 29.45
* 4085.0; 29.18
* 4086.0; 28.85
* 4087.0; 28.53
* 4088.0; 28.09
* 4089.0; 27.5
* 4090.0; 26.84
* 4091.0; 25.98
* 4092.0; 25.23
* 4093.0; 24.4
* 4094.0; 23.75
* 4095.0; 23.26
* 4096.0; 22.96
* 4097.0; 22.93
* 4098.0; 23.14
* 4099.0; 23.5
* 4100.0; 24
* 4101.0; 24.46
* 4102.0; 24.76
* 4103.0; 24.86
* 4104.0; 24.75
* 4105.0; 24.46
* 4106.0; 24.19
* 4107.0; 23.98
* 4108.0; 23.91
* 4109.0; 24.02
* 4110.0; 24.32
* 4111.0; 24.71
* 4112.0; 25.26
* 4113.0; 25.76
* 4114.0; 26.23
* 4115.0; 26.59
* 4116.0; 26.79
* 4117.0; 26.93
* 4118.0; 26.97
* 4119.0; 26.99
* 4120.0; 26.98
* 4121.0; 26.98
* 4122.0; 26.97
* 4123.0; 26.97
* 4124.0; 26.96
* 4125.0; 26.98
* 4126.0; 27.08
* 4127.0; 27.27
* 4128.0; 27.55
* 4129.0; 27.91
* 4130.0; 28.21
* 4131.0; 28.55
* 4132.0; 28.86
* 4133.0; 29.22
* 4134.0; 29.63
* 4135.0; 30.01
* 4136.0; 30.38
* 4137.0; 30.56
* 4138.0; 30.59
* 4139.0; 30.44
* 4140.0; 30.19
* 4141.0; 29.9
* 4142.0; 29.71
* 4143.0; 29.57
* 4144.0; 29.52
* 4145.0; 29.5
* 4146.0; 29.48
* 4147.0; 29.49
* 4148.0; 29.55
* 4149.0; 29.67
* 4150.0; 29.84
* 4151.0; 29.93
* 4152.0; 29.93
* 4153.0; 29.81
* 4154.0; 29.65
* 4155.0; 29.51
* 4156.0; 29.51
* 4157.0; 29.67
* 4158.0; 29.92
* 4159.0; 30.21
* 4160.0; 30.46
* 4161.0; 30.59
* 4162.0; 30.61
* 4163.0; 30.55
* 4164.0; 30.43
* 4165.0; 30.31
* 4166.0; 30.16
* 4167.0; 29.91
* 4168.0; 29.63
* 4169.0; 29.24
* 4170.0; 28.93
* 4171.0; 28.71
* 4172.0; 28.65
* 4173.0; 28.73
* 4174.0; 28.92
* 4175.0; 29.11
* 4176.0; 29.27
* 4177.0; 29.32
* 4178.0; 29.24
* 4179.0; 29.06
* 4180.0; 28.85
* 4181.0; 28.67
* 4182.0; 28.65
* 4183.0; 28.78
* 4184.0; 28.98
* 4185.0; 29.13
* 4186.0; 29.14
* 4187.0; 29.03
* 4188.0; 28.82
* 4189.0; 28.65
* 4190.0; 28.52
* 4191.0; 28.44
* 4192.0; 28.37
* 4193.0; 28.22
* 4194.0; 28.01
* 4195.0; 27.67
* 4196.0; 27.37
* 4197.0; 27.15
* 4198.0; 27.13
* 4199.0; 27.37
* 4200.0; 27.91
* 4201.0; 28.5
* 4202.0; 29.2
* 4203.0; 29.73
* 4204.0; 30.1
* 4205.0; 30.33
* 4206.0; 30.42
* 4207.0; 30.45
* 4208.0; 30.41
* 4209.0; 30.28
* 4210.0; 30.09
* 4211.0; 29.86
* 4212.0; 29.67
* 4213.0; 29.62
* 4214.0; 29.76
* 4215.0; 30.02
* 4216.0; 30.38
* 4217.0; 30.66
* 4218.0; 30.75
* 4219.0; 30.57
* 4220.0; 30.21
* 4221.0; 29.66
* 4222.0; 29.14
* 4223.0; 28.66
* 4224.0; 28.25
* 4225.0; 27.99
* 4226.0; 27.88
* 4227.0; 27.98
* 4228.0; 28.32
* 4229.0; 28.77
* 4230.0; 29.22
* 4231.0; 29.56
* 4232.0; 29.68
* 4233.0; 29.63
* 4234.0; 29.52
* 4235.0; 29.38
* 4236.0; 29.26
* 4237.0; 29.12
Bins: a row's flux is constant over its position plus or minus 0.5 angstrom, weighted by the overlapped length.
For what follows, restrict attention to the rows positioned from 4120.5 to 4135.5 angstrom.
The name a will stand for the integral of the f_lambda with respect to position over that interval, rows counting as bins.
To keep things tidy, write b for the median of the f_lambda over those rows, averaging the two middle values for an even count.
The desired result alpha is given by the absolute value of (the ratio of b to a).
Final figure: 0.0657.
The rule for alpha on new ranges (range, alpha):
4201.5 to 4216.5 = 0.0668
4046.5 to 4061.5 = 0.0667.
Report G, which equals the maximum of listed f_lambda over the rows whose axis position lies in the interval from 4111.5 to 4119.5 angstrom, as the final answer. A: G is 26.99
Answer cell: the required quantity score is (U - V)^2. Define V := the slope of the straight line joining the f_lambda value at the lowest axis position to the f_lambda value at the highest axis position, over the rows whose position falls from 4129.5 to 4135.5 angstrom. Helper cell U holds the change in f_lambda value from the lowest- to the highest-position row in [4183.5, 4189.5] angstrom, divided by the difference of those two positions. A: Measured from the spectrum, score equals 0.18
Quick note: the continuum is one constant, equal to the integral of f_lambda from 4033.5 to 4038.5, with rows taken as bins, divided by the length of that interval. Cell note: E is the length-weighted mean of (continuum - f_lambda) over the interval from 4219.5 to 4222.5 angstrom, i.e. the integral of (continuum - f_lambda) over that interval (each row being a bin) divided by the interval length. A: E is -0.2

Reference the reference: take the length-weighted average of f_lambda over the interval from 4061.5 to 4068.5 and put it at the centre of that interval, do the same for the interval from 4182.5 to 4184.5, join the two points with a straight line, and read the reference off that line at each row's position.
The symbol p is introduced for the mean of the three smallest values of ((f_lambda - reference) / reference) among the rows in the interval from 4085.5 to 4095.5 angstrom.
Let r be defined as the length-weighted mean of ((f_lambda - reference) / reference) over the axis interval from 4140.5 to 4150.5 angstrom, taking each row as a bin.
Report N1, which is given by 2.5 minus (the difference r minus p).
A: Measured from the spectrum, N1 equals 2.29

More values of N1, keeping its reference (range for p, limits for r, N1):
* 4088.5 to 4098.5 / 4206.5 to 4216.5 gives 2.23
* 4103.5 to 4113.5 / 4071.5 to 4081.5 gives 2.34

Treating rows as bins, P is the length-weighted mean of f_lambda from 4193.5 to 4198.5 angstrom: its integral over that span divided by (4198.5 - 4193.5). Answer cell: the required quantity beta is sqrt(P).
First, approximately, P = 27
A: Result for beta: 5.24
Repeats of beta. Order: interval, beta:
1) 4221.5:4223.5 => 5.38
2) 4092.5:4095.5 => 4.88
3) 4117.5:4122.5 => 5.19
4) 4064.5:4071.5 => 5.54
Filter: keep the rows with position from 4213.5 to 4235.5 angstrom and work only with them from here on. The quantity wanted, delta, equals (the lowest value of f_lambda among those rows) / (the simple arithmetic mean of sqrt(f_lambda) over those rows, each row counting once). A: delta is 5.15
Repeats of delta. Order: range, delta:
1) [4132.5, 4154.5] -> 5.35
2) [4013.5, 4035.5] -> 5.27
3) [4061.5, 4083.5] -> 5.18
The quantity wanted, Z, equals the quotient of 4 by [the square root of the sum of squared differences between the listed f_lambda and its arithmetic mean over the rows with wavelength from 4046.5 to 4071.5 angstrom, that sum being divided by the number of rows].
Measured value 4.7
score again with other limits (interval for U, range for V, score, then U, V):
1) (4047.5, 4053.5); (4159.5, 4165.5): 0.00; 0.02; -0.03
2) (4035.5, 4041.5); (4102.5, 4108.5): 0.05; 0.02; -0.19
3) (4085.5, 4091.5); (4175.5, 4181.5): 0.21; -0.57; -0.12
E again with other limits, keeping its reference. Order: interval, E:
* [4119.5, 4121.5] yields 2.5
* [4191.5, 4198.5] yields 1.7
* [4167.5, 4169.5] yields 0.0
